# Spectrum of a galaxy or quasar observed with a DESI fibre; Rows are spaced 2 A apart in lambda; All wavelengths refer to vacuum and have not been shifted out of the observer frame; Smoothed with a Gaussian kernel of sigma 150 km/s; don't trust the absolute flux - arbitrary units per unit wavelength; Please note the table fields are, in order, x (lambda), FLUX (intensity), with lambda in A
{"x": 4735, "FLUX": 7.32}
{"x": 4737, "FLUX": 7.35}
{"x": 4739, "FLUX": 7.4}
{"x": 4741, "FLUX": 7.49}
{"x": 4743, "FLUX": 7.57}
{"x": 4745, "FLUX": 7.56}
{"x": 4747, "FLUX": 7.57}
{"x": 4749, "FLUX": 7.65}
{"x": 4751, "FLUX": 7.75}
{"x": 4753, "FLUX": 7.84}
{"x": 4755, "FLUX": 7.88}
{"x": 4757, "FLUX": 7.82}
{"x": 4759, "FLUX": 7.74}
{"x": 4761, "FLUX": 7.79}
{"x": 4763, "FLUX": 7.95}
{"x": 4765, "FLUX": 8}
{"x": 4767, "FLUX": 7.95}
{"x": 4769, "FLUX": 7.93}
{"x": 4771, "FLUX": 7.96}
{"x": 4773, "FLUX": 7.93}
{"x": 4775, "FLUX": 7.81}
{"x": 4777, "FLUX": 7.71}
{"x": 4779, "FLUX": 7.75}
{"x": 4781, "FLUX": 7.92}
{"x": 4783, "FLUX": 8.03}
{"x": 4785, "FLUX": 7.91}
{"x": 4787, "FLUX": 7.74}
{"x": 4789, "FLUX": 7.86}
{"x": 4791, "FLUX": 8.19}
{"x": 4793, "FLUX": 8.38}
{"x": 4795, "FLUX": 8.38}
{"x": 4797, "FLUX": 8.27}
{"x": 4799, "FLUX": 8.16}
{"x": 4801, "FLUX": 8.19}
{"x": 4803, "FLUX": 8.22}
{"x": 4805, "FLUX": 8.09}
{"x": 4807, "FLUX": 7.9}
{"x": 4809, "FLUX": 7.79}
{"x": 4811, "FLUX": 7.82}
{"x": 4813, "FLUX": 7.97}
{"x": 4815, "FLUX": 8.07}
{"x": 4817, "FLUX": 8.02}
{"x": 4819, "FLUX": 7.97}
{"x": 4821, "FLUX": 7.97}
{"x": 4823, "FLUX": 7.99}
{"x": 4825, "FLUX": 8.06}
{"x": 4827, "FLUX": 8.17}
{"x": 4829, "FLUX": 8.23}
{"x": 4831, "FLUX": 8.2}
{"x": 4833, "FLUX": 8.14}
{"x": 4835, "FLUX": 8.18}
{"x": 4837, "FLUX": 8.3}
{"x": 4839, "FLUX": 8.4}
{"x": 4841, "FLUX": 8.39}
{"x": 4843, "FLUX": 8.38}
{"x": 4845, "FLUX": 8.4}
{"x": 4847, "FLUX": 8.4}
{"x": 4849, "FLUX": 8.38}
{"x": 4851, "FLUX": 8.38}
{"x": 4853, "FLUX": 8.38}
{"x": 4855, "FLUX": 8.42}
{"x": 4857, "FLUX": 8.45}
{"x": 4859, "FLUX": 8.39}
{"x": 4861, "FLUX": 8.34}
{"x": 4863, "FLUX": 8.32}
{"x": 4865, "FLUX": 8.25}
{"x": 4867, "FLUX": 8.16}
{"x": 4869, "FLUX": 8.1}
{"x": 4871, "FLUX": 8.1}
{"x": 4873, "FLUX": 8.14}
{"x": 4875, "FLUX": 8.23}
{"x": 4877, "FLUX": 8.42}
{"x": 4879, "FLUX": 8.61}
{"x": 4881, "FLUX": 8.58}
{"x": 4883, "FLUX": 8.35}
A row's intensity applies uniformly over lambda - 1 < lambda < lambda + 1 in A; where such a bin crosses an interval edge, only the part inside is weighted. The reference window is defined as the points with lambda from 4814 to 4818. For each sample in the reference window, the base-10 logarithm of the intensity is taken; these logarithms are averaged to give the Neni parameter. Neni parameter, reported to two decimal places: 0.91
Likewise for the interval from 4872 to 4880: 0.92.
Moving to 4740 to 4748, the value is 0.88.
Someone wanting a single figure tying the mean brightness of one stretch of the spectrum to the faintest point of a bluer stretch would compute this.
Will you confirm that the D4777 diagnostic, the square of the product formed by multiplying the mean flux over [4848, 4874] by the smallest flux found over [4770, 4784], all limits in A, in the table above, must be 4088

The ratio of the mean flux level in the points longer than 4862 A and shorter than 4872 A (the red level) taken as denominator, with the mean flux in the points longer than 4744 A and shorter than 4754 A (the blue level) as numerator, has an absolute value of 0.937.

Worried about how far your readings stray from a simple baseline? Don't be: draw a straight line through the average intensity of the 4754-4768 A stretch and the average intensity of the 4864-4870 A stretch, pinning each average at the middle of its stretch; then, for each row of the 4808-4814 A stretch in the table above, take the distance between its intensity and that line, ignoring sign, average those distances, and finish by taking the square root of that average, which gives 0.39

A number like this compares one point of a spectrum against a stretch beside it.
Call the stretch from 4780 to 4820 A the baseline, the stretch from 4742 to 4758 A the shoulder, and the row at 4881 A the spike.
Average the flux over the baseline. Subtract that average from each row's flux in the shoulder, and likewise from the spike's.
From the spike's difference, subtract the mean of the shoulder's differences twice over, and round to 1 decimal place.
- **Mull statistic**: 1.2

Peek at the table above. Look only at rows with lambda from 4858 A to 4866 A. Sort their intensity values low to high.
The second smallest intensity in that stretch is 8.32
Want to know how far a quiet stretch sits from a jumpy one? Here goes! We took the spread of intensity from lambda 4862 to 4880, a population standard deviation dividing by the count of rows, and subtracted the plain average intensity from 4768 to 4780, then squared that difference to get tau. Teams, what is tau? 59.1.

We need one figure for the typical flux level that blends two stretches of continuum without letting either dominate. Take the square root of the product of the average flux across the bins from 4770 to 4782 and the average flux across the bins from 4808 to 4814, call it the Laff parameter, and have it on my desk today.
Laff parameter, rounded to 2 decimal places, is 7.85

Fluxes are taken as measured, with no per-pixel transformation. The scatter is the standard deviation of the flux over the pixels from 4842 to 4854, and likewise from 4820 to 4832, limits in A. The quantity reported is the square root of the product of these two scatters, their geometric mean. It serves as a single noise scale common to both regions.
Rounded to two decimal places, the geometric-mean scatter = 0.03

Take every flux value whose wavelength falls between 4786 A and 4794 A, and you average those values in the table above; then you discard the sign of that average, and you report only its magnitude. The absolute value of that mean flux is 8.0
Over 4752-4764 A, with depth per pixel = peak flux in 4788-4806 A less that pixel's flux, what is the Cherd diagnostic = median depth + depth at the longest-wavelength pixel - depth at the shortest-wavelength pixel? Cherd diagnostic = 0.4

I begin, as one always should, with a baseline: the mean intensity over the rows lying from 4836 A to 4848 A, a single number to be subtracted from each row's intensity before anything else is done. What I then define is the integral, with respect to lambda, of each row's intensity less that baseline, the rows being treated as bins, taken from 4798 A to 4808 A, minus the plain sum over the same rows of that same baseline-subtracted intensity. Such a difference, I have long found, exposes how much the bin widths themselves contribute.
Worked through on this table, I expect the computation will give -1.3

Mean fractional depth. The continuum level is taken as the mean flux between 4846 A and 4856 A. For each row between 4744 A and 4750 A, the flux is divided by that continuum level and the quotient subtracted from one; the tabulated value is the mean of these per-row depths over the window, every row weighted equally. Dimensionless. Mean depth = 0.10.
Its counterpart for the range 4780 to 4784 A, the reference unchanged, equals 0.05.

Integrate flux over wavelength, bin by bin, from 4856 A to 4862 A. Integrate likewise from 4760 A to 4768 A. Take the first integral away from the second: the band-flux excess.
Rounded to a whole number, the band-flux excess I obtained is 13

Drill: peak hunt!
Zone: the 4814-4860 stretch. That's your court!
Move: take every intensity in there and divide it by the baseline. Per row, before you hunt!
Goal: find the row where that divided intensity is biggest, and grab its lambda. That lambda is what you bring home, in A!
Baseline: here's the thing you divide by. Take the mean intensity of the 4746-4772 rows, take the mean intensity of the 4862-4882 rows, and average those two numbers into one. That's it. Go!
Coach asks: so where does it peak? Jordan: 4857 A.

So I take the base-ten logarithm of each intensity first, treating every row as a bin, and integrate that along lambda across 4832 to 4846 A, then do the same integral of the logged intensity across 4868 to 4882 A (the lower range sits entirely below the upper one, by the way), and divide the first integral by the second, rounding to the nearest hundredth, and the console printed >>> 1.00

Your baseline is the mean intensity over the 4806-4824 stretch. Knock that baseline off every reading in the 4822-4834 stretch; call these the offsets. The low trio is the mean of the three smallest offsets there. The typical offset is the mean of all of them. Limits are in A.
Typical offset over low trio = 1.6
